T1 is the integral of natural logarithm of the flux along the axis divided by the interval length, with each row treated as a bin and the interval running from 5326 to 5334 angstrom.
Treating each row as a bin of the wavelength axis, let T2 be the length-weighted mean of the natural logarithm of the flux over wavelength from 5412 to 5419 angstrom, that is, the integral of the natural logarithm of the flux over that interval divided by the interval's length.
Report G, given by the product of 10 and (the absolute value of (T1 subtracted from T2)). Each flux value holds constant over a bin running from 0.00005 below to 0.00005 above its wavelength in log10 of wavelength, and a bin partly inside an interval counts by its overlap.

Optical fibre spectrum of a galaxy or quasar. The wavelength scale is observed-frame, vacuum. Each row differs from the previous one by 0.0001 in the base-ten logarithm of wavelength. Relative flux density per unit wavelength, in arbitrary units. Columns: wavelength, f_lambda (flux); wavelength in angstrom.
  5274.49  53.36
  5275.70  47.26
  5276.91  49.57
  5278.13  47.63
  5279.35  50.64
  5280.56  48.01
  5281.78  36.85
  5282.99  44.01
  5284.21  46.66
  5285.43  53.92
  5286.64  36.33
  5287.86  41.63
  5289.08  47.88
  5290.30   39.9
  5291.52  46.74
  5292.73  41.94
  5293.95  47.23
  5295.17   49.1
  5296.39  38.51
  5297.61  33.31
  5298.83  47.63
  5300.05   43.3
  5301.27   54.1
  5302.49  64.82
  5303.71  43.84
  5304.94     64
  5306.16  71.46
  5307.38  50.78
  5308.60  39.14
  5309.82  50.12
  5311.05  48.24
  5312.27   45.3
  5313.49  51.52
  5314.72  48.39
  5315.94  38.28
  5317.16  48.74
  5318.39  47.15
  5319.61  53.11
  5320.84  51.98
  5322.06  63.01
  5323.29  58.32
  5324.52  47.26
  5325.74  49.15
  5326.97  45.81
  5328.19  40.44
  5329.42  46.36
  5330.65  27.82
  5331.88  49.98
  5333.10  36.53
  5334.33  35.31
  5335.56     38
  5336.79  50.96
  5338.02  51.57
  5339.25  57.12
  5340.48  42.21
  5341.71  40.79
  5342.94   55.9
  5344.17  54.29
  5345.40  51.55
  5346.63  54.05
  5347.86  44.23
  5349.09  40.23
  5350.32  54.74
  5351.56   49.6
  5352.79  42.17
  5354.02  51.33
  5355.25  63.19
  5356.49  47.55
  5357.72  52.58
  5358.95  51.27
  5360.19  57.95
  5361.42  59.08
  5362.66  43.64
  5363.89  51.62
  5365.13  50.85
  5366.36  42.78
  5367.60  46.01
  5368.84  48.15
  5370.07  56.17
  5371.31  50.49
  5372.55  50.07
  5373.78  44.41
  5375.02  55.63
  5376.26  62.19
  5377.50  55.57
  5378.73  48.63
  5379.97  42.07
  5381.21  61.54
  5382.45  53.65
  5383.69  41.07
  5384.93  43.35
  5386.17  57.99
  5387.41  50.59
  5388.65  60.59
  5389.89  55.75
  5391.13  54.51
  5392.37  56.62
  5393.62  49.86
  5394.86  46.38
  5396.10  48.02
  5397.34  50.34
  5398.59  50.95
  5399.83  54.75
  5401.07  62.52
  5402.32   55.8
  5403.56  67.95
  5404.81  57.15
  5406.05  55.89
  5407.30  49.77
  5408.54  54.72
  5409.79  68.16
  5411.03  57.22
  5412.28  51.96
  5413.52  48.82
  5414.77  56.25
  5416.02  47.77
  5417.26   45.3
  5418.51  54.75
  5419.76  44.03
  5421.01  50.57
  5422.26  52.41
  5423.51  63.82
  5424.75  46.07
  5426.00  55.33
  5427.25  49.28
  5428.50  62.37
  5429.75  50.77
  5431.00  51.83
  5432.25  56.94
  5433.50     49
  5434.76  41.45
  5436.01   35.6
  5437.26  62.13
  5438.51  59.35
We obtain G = 2.2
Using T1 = 3.70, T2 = 3.93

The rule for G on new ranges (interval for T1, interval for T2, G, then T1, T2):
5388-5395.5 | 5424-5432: 0.1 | 3.98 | 3.97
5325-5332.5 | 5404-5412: 2.8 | 3.75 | 4.04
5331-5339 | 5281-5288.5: 0.0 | 3.76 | 3.76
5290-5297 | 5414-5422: 1.2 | 3.78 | 3.90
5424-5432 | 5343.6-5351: 0.7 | 3.97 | 3.90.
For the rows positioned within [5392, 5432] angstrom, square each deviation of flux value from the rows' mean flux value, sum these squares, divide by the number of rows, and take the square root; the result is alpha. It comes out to 6.1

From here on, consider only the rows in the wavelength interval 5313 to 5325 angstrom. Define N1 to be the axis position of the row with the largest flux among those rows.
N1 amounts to 5322.06 angstrom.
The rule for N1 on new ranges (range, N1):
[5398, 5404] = 5403.56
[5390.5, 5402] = 5401.07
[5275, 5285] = 5279.35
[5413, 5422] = 5414.77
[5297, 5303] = 5302.49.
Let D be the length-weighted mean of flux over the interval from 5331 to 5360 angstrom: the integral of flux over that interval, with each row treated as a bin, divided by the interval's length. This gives 48.4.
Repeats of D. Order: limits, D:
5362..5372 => 48.7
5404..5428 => 53.3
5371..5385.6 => 50.8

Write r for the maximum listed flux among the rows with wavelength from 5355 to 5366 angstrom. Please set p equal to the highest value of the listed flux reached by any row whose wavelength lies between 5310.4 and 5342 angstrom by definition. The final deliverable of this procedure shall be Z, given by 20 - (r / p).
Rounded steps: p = 63.01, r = 63.19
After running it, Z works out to 19.00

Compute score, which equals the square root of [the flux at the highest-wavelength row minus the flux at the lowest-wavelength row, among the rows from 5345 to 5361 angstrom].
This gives 2.5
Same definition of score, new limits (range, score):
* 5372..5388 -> 0.7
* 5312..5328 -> 0.7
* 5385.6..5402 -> 2.1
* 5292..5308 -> 3.0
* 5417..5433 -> 3.4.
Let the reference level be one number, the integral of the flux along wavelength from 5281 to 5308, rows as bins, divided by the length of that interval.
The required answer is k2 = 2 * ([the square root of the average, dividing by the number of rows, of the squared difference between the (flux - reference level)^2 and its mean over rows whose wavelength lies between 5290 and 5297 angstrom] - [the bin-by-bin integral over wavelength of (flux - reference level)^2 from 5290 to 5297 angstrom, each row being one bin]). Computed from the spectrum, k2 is -320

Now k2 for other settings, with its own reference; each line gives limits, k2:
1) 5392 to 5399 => -171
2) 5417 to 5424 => -665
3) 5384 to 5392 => -1018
